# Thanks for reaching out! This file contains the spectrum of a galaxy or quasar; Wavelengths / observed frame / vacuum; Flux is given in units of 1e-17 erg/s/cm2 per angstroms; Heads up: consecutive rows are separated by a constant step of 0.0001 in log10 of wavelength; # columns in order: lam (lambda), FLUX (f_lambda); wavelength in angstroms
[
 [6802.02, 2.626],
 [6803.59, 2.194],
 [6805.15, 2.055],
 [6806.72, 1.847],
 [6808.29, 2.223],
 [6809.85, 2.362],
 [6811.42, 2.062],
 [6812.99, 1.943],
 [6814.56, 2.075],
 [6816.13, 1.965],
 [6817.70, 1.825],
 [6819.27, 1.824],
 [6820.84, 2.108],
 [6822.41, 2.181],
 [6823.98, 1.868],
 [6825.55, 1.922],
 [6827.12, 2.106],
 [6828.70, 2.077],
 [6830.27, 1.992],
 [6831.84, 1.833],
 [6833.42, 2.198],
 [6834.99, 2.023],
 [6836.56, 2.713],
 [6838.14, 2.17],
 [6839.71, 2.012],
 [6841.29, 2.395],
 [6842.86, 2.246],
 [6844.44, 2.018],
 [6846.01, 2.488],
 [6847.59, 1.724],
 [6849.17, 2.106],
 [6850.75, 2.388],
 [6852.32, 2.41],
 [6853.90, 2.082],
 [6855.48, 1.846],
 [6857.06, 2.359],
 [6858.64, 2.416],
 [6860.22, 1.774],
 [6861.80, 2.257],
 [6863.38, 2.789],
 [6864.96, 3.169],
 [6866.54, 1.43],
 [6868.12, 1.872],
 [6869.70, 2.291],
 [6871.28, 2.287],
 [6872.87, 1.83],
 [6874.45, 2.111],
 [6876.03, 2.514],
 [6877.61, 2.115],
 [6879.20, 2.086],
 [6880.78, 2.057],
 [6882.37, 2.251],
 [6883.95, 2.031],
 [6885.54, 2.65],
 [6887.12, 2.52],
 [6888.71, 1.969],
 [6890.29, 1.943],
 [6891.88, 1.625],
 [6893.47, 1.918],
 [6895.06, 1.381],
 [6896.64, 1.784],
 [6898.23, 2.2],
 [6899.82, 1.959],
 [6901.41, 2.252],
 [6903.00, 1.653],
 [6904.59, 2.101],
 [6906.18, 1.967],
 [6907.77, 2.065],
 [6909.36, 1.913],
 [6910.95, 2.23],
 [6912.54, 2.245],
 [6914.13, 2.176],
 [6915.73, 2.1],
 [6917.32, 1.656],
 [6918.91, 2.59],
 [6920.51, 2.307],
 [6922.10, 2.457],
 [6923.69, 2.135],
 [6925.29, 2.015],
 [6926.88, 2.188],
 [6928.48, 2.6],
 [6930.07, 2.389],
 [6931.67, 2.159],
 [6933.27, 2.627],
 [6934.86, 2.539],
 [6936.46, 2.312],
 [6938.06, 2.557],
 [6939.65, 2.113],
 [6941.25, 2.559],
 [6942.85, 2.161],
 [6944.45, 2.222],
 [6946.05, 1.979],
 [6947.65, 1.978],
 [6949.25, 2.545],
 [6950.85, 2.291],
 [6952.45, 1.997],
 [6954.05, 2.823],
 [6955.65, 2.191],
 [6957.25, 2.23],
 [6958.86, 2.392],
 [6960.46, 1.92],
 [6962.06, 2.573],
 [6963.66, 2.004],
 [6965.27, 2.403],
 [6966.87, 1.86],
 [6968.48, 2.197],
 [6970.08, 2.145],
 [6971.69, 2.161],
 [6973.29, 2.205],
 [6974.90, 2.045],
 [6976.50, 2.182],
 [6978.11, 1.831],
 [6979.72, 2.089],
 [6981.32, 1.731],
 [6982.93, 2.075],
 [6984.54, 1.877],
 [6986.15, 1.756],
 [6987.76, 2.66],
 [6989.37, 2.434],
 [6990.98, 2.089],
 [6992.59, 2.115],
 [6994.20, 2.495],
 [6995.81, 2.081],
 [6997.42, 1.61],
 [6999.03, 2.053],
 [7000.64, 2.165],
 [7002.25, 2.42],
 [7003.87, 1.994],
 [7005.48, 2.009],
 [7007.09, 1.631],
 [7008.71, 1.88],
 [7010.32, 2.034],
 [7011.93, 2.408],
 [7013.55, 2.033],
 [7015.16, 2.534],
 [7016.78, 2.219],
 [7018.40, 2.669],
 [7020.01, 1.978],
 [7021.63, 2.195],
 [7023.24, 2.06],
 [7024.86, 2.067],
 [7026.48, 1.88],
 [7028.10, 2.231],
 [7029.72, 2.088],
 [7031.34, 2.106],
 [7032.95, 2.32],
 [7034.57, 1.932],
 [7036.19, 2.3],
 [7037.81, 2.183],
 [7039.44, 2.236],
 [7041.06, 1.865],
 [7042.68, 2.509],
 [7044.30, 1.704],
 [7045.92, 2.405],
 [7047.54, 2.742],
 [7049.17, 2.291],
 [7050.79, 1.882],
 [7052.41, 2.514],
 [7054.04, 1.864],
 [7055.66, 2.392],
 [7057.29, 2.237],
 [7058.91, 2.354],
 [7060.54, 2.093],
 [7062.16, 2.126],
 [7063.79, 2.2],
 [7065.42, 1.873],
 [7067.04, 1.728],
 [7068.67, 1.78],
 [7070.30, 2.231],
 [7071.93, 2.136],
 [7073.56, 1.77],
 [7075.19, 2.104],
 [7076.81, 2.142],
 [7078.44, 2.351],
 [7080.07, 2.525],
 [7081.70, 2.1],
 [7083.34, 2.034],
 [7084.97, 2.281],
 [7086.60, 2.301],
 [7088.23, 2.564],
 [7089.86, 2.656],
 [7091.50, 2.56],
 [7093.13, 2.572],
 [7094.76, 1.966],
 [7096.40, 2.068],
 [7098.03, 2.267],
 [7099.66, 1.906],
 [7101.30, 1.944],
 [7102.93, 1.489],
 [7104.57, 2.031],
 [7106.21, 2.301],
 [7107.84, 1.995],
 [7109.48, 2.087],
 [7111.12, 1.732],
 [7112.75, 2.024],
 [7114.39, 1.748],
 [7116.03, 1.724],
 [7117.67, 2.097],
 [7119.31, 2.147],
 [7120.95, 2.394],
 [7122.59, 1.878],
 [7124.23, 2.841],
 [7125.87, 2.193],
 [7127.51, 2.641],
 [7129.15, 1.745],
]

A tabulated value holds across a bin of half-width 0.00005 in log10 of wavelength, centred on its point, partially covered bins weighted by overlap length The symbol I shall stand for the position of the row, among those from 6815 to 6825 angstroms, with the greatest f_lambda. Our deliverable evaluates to 6822.41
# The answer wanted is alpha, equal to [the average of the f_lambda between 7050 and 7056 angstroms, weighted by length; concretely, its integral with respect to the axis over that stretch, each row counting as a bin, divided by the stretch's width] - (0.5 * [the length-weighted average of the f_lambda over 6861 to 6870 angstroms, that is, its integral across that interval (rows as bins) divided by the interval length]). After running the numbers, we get 1.00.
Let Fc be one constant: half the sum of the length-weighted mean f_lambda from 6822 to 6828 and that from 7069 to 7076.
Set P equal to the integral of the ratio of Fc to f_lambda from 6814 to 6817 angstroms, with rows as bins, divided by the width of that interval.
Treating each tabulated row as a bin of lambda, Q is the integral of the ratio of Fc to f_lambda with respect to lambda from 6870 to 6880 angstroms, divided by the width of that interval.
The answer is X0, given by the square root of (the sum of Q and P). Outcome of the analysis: 1.40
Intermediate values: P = 1.01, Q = 0.94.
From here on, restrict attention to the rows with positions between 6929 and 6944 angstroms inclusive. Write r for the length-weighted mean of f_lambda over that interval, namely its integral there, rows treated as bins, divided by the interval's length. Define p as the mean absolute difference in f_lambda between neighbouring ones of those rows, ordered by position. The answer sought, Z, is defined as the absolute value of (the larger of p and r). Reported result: 2.38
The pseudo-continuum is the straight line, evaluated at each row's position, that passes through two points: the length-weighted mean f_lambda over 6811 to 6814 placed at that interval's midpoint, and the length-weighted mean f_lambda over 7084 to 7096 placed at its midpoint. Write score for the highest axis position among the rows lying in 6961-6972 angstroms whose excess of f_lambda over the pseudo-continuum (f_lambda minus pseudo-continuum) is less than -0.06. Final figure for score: 6971.69 angstroms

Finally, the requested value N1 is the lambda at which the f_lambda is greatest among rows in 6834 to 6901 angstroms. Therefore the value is 6864.96 angstroms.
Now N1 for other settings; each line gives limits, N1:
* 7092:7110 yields 7093.13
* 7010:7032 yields 7018.40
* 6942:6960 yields 6954.05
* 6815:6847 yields 6836.56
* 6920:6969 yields 6954.05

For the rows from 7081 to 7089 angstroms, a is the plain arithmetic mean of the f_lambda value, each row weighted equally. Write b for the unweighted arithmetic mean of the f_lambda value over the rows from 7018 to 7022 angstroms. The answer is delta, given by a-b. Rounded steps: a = 2.26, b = 2.28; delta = -0.02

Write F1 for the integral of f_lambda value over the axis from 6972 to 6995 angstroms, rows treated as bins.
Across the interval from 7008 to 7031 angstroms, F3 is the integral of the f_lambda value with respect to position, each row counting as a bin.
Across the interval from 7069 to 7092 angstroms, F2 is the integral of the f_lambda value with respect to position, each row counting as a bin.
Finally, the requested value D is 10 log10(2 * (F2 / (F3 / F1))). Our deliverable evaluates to 20.06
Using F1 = 49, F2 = 51.8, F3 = 49.7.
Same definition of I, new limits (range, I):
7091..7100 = 7093.13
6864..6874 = 6864.96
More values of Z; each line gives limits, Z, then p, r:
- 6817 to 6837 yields 2.04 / 0.20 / 2.04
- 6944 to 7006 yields 2.15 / 0.32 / 2.15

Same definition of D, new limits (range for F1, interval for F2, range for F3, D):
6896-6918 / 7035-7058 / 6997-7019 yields 19.88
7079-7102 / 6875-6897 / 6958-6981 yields 19.85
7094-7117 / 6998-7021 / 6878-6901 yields 19.75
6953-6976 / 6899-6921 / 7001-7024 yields 19.77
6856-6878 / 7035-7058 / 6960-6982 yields 20.34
